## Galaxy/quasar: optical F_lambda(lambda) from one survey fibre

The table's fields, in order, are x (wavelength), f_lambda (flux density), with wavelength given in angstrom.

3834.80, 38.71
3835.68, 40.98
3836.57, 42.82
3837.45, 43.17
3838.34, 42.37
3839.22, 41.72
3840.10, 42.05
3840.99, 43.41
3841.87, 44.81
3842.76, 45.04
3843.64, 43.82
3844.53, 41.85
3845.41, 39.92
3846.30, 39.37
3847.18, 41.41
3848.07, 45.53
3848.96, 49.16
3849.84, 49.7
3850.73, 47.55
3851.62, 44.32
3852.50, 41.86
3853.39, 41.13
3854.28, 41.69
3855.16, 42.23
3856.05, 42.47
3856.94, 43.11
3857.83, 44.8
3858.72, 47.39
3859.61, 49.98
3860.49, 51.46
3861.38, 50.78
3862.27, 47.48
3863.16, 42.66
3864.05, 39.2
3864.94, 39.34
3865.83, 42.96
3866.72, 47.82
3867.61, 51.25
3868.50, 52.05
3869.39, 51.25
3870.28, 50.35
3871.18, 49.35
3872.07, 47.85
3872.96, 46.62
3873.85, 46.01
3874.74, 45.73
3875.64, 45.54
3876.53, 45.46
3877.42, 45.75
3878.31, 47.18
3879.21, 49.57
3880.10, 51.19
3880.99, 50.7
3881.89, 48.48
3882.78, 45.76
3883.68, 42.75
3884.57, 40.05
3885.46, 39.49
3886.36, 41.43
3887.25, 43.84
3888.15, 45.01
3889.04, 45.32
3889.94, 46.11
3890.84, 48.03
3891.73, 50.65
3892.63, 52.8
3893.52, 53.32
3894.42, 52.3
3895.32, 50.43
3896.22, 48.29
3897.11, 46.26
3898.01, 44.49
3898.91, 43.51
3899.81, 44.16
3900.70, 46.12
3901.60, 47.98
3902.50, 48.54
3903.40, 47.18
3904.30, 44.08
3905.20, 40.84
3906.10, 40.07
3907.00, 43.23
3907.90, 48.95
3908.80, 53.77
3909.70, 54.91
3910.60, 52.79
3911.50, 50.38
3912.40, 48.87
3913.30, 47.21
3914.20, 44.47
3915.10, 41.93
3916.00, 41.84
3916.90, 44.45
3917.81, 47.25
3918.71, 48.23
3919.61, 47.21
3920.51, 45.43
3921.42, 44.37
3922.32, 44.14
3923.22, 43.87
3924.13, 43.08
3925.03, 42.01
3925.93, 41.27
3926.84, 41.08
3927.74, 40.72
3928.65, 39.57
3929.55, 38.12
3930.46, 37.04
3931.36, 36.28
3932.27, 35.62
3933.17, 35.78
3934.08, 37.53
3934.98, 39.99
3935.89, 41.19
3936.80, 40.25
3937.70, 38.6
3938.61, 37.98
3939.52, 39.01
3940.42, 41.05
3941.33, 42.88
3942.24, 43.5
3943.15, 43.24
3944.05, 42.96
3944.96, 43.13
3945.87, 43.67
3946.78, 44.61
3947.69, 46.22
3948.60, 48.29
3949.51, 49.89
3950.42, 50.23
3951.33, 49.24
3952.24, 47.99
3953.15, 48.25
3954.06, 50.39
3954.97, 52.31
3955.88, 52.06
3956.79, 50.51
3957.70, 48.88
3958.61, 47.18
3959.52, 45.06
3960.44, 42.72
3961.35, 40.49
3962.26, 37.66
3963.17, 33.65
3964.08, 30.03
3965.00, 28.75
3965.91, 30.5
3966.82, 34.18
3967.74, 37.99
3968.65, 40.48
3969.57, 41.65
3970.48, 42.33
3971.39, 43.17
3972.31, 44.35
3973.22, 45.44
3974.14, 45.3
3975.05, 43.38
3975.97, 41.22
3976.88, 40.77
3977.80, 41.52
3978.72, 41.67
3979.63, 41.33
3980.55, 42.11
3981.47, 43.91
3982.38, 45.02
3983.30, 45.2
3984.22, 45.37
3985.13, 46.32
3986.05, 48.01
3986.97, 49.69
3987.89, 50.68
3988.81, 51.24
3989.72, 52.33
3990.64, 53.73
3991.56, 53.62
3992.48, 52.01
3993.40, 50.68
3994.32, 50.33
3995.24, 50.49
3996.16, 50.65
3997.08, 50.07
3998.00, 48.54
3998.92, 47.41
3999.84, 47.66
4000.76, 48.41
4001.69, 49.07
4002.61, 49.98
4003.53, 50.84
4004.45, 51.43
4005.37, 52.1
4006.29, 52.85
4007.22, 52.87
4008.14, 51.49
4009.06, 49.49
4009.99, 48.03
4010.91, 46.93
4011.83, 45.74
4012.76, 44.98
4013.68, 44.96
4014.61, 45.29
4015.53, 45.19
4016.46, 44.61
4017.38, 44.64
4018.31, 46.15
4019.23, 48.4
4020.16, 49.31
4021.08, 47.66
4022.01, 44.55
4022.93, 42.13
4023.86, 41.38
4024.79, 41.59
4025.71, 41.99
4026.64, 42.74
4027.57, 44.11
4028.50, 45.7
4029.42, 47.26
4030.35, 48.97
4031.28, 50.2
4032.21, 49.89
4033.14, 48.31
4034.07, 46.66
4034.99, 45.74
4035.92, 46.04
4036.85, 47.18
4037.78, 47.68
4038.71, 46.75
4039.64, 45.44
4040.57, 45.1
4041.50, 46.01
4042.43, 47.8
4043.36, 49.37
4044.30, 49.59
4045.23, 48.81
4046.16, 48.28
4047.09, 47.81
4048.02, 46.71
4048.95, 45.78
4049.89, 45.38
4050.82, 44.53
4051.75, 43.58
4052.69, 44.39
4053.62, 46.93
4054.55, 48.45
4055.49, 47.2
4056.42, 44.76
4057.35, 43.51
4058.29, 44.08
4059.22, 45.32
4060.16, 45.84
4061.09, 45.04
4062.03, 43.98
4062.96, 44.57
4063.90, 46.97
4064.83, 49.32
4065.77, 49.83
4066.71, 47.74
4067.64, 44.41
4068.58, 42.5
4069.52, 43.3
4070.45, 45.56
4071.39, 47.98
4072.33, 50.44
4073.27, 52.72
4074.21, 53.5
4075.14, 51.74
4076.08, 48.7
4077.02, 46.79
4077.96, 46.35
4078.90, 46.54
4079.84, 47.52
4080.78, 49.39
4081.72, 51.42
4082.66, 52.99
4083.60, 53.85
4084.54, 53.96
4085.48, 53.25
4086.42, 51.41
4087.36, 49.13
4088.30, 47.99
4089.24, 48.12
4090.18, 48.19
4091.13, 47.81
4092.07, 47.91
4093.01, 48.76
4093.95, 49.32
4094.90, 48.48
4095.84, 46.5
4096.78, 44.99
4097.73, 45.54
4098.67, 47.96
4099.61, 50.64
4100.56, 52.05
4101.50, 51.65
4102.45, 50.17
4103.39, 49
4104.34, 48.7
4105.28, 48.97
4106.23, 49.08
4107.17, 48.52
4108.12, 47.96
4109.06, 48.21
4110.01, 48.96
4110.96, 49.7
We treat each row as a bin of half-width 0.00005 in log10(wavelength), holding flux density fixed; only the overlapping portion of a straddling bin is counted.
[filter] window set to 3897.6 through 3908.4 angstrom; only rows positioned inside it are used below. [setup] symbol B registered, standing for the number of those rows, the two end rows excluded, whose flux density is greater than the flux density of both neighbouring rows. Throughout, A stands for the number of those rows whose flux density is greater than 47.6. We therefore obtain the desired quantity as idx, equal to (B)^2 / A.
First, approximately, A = 3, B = 1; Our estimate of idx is 0.33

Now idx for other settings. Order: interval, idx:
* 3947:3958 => 0.36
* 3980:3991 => 0.00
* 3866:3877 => 0.14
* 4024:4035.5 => 0.25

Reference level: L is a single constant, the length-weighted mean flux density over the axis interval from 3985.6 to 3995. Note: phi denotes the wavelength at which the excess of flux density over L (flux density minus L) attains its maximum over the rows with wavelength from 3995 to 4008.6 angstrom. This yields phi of 4007.22 angstrom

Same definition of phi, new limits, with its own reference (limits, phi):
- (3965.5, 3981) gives 3973.22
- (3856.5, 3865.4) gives 3860.49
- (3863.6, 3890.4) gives 3868.50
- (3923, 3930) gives 3923.22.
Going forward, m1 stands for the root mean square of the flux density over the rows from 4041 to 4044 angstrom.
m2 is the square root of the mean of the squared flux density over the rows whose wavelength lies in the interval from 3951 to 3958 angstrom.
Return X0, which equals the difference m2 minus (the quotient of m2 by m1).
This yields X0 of 49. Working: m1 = 47.7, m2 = 50.0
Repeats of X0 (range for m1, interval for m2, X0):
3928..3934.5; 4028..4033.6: 47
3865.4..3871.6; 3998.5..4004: 48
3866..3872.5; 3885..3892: 44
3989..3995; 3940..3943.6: 42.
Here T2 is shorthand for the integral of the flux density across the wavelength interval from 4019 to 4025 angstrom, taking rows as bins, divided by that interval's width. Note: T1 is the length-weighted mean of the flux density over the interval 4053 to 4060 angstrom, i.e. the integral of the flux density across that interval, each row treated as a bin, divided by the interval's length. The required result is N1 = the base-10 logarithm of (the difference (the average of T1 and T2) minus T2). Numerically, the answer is -0.43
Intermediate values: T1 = 45.7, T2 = 45.0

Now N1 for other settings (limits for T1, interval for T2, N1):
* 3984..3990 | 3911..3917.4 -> 0.25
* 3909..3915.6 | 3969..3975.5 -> 0.42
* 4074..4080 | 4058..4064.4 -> 0.23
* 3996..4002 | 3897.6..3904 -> 0.14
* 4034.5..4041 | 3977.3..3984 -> 0.22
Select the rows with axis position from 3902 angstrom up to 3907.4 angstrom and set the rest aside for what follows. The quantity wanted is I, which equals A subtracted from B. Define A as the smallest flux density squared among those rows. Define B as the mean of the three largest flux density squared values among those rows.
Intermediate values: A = 1606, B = 2175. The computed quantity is 569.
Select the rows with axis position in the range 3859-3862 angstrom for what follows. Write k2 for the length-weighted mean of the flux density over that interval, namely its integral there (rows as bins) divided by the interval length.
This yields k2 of 50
